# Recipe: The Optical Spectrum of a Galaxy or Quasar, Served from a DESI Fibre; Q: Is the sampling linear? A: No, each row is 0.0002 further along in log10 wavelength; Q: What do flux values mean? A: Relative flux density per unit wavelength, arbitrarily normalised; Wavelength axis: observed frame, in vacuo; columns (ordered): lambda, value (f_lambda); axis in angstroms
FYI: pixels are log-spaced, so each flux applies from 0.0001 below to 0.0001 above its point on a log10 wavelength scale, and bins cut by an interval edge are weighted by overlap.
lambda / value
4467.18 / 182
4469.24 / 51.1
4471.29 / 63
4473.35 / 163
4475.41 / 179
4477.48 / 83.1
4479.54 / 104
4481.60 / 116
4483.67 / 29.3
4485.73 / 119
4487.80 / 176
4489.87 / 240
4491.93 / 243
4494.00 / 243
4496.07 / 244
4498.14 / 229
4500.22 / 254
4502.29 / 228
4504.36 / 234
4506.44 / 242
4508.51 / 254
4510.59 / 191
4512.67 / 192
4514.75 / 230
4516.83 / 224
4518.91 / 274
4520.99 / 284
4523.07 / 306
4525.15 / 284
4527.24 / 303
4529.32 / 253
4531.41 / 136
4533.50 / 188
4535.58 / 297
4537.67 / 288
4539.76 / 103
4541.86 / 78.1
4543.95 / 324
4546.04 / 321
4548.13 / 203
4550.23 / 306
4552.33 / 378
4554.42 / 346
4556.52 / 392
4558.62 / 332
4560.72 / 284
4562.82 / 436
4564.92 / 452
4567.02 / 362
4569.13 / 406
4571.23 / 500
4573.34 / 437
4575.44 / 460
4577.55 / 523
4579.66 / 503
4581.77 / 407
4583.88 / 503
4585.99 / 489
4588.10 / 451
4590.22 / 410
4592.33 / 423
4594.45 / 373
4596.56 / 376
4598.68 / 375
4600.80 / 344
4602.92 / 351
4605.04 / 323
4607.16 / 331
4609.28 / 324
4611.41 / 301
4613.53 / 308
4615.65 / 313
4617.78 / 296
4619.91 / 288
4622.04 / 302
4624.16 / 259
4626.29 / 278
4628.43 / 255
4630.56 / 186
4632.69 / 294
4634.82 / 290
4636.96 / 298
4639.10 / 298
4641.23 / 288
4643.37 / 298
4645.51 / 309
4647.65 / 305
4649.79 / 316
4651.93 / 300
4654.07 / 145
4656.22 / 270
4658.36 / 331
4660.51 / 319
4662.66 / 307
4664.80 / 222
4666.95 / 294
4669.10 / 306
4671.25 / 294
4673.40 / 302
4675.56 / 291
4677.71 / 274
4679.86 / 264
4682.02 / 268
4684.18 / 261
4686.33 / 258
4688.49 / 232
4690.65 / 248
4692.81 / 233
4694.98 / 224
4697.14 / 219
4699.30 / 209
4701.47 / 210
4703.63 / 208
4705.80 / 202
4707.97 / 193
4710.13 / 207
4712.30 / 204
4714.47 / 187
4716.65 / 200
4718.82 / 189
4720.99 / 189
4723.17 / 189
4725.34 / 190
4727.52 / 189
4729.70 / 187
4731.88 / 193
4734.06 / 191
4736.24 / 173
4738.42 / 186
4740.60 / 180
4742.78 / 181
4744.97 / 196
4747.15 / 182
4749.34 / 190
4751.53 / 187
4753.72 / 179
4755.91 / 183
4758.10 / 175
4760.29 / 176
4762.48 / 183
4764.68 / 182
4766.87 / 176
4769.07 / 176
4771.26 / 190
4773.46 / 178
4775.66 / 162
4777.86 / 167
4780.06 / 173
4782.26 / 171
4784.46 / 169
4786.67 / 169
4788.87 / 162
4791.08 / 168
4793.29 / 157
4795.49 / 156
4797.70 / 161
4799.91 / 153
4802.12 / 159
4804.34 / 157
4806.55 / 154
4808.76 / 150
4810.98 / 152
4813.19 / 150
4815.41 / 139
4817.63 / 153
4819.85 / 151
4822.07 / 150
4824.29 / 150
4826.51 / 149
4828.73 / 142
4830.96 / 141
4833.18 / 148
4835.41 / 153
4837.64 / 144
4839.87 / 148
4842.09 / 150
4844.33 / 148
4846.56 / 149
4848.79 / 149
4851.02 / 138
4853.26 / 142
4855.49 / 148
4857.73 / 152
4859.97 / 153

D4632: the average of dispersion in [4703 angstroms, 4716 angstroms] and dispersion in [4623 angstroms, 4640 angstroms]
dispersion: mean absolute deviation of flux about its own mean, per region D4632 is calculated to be 17.0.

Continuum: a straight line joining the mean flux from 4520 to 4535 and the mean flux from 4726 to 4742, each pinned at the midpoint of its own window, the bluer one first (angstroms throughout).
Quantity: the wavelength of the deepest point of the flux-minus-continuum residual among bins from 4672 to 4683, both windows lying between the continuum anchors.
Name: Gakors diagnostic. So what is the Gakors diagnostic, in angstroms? 4679.86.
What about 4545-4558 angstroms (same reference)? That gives 4548.13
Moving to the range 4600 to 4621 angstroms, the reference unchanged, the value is 4619.91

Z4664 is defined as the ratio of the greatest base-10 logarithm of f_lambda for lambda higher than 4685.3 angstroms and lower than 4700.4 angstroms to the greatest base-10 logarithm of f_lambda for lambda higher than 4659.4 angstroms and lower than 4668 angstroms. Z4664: 0.963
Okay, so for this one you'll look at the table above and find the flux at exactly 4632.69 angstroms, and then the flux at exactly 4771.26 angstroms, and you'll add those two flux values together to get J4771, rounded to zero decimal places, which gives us 484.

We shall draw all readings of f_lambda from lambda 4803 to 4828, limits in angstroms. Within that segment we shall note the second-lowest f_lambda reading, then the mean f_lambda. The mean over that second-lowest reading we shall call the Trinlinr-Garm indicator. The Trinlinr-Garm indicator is 1.01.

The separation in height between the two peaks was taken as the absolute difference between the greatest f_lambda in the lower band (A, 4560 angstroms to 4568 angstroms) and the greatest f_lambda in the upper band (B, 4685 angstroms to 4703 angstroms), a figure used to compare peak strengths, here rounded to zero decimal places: 194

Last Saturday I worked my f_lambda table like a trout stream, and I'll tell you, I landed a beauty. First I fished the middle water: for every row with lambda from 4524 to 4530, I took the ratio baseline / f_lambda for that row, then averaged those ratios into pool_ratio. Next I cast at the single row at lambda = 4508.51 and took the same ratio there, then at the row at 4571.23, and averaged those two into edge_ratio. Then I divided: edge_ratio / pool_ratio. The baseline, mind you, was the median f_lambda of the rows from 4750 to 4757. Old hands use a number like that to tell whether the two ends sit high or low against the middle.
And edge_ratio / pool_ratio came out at 0.83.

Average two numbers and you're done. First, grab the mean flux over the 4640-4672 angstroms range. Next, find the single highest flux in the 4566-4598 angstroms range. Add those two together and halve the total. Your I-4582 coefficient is 405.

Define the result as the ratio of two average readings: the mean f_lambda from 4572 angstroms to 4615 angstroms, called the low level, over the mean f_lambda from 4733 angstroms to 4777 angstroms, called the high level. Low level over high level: 2.21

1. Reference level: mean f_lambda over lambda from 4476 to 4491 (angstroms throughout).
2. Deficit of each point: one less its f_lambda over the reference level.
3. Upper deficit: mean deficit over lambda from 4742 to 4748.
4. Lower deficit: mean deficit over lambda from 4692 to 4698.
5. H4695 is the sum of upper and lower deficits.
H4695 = -1.3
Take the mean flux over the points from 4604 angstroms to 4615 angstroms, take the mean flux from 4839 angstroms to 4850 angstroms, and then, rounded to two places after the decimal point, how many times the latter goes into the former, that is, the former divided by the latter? 2.13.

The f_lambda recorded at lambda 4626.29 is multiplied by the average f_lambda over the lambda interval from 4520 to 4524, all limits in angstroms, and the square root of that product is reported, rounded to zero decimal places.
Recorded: 286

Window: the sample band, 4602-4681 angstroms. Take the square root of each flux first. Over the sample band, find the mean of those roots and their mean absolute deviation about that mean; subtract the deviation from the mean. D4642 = 16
